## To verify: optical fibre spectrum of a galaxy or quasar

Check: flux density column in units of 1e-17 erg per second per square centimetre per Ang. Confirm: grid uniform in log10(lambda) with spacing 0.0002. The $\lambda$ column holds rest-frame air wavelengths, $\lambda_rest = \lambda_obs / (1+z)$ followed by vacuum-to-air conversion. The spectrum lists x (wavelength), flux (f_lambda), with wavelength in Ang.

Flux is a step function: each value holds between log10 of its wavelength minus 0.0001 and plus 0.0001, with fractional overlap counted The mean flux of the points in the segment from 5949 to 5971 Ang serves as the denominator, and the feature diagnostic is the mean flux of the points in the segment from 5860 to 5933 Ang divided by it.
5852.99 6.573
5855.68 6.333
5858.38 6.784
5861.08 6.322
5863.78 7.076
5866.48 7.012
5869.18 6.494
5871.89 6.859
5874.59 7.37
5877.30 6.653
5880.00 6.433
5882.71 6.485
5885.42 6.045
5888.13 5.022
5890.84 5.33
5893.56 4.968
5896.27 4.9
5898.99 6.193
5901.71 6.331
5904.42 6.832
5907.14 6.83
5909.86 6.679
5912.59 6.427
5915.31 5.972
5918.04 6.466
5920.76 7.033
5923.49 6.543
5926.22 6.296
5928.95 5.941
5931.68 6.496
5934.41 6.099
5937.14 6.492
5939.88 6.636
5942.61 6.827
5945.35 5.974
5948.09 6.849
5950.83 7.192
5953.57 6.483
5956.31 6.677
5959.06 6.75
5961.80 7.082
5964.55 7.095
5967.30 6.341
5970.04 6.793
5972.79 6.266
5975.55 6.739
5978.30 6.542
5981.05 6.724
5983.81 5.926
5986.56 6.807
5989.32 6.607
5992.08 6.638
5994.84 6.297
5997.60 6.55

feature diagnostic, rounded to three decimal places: 0.931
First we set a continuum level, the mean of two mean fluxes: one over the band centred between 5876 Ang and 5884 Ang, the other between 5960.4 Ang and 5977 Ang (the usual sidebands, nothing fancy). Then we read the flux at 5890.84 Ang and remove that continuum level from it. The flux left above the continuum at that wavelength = -1.3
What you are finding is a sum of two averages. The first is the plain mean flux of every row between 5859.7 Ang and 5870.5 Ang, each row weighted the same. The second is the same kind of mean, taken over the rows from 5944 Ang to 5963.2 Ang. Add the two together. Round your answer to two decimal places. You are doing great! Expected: 13.44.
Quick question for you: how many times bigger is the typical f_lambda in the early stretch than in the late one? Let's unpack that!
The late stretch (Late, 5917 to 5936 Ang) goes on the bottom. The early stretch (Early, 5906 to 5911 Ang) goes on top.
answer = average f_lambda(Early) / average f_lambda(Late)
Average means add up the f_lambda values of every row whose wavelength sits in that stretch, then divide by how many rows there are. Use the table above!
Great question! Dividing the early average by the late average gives 1.05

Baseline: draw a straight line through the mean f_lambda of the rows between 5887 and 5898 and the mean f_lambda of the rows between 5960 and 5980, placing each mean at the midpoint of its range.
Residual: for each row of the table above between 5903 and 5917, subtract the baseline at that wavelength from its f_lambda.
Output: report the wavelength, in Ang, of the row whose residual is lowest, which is 5915.31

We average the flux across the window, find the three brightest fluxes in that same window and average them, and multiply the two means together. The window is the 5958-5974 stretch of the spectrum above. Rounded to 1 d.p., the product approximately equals 47.0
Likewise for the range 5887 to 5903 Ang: 32.5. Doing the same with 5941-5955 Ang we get 46.4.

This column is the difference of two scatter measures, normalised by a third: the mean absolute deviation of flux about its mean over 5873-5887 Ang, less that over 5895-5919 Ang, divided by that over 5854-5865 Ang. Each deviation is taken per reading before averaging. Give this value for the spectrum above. -0.24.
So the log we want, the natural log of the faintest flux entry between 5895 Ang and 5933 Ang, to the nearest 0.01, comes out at 1.59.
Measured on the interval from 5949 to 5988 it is 1.78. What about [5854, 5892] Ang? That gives 1.61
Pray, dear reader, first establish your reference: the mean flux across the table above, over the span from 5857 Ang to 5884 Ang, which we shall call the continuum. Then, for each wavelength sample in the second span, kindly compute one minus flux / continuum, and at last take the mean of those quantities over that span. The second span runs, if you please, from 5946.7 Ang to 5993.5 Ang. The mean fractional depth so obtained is 0.011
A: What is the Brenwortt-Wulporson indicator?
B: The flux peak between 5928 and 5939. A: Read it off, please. 6.496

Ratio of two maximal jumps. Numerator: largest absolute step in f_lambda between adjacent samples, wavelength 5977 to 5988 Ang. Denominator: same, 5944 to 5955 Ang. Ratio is 1.0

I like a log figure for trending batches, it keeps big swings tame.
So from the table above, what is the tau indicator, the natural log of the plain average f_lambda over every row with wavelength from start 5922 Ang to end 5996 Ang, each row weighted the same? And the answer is 1.88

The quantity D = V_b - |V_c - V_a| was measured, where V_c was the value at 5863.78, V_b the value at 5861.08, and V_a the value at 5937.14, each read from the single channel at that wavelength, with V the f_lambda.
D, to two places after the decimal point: 5.74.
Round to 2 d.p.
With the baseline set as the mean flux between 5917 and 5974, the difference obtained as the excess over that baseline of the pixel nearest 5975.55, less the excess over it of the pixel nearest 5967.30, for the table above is 0.40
